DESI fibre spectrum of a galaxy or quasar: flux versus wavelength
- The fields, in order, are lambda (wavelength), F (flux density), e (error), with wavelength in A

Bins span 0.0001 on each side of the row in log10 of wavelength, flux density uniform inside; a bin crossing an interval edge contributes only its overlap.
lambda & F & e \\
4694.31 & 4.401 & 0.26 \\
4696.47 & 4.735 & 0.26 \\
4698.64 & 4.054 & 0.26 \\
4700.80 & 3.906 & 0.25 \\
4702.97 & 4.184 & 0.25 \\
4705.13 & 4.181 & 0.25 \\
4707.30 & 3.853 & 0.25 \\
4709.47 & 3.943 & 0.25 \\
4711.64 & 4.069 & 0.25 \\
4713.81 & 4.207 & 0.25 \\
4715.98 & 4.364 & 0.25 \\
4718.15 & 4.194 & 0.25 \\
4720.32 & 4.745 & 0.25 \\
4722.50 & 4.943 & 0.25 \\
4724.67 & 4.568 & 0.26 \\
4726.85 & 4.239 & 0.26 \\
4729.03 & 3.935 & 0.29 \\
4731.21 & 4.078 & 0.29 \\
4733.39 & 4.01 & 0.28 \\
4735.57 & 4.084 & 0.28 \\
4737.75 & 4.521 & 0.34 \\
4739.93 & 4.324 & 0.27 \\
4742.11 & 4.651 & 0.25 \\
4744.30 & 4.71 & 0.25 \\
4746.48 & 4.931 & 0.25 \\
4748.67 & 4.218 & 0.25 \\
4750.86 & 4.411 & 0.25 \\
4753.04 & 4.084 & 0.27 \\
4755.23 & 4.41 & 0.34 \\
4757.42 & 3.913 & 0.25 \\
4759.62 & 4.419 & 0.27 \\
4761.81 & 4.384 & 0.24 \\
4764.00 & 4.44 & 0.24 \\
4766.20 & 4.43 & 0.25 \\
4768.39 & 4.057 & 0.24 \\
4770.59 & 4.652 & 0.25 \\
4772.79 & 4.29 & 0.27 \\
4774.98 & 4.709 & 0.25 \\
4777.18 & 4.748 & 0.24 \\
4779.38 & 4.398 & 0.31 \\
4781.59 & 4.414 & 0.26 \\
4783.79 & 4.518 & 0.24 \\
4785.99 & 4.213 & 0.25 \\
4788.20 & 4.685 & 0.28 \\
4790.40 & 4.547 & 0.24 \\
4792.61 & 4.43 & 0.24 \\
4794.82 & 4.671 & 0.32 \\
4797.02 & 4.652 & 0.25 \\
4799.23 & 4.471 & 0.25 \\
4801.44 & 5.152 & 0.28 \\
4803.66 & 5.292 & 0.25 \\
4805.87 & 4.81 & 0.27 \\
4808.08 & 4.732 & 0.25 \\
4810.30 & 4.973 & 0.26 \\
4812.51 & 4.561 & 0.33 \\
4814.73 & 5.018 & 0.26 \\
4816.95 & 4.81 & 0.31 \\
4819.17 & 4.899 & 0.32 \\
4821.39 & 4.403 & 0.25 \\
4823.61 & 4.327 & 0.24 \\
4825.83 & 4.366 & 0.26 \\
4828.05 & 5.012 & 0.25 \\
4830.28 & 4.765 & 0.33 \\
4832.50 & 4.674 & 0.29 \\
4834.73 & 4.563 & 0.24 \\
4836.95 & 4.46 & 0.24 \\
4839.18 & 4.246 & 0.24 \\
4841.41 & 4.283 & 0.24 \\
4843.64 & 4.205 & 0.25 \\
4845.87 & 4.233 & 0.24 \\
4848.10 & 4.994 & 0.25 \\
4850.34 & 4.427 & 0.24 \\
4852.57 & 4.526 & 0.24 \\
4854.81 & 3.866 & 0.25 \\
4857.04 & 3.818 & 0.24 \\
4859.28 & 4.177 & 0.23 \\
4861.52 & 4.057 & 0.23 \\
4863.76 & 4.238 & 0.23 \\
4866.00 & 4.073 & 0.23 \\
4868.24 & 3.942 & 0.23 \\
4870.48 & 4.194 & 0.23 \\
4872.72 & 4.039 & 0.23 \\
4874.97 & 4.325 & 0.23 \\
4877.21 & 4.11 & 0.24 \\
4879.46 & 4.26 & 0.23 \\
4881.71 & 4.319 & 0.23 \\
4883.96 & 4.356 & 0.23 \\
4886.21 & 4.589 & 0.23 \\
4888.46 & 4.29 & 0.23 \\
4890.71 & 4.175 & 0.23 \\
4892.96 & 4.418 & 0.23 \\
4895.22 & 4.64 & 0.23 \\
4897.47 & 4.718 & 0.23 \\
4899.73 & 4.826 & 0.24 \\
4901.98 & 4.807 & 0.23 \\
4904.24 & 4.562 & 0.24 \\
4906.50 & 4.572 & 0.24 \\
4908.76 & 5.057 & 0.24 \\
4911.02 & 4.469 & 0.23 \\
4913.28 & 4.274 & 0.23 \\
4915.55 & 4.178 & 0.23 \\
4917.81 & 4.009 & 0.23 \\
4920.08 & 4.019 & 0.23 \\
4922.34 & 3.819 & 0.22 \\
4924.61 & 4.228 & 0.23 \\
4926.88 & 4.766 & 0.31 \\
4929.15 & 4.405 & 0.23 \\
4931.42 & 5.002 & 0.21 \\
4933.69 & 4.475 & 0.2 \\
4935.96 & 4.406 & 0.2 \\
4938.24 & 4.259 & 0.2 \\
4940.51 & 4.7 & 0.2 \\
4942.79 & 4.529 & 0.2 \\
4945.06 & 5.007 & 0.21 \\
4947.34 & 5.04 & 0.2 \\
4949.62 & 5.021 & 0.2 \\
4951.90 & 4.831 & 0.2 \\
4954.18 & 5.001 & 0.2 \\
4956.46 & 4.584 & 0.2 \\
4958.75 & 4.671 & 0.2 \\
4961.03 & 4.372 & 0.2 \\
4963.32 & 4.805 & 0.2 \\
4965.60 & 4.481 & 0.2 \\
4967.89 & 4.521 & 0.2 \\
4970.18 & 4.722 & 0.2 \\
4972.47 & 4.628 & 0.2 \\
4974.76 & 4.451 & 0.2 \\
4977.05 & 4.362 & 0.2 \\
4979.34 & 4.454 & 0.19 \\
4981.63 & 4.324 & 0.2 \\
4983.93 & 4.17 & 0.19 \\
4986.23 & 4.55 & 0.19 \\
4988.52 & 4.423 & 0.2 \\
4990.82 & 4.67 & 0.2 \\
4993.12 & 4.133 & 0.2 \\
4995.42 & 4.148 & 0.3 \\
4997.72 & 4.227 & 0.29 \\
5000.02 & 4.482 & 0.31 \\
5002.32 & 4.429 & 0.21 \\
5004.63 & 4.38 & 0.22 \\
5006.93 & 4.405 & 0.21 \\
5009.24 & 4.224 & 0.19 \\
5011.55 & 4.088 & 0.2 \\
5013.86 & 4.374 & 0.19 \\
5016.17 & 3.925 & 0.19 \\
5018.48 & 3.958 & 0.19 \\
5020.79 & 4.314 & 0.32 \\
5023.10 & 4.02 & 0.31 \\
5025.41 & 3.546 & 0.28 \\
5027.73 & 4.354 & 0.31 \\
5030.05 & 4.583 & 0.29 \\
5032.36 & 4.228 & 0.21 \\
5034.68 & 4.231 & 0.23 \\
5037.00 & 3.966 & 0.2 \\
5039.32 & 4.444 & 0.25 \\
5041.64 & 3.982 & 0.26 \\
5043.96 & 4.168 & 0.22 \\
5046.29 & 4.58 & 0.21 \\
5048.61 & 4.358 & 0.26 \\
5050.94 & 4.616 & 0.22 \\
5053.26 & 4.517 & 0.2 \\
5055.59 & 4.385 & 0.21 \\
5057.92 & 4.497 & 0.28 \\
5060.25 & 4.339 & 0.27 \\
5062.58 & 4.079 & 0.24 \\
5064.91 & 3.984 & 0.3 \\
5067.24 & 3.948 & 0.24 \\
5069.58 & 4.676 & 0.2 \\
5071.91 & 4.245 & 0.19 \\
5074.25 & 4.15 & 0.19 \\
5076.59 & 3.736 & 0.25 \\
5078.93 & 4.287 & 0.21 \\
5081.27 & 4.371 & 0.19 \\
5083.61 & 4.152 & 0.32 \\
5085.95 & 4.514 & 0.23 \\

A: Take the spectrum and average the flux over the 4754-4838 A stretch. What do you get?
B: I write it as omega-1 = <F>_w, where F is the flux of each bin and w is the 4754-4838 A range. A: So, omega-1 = 4.59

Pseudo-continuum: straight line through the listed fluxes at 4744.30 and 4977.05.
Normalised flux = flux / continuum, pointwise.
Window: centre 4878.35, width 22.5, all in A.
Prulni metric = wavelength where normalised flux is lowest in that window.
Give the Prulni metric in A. 4868.24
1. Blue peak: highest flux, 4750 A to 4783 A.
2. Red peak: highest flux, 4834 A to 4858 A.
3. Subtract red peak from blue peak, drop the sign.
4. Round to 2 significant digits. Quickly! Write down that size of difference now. 0.25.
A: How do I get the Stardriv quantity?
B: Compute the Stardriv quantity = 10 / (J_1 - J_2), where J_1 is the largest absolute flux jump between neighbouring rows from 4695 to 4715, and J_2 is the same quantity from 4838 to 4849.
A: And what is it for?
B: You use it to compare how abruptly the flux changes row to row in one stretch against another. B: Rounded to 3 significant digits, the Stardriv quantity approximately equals -125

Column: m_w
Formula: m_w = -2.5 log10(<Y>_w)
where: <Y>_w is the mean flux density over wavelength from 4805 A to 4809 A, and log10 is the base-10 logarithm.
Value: -1.697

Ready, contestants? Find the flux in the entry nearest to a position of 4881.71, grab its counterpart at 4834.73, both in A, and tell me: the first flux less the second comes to -0.24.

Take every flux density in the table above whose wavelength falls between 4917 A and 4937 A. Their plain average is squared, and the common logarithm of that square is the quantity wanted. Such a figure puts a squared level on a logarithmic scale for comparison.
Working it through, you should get 1.28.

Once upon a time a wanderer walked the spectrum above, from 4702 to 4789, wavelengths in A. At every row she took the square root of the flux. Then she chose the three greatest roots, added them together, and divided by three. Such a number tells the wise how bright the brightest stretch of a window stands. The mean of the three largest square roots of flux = 2.21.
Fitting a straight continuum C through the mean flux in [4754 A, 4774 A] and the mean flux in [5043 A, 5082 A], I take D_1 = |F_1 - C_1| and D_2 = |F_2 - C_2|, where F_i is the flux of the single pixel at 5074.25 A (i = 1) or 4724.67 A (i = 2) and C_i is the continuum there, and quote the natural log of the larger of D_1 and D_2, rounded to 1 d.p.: -1.5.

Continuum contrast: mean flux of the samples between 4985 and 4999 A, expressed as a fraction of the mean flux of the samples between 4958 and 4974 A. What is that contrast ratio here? 0.95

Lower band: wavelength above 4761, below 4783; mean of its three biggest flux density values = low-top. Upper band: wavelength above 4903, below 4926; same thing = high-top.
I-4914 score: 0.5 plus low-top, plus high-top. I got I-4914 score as 9.9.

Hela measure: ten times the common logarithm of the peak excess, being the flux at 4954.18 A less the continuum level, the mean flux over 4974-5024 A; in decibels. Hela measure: -1.5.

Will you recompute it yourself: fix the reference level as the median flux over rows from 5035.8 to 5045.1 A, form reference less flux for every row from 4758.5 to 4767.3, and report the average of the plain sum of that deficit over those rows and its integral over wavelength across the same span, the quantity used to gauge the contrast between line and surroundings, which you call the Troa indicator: -2.2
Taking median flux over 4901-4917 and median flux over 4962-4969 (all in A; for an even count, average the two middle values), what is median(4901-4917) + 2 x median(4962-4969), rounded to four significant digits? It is 13.60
